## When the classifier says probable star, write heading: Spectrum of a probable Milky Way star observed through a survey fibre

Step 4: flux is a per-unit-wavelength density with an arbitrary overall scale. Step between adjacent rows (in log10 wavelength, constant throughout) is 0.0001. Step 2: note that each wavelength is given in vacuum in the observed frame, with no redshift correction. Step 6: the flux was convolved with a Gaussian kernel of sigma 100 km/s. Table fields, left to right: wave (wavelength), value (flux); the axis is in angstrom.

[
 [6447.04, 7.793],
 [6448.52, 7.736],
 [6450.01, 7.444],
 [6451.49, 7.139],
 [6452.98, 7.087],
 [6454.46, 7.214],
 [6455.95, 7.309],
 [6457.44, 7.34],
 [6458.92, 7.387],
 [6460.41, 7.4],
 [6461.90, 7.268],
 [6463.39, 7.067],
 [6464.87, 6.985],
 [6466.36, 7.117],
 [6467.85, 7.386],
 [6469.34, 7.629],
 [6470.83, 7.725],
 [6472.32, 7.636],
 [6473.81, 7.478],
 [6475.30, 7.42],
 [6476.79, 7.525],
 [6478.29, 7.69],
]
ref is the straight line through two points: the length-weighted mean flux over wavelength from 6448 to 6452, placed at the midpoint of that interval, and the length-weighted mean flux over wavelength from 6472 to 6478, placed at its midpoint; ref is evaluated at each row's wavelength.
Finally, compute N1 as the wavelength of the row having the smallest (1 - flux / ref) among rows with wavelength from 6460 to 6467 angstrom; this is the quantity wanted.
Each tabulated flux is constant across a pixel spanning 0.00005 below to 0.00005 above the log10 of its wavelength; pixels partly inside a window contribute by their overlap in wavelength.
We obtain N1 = 6460.41 angstrom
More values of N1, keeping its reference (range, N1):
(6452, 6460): 6458.92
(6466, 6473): 6470.83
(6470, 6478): 6470.83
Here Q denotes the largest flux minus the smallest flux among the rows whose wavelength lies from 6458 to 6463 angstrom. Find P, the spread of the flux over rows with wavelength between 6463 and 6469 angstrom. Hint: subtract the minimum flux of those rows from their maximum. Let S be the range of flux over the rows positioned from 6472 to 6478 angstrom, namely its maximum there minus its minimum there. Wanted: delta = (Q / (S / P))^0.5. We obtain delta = 0.5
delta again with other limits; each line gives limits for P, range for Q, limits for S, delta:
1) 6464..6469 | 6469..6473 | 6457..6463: 0.5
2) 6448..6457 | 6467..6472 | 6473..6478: 1.4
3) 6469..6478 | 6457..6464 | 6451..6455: 0.9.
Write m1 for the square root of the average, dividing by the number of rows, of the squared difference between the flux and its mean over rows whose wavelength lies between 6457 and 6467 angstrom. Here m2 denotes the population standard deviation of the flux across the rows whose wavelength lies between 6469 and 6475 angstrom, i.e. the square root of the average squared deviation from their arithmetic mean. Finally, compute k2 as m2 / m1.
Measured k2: 0.58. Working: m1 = 0.154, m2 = 0.089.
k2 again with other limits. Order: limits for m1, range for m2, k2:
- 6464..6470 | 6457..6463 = 0.21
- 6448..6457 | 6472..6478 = 0.36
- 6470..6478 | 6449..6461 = 1.10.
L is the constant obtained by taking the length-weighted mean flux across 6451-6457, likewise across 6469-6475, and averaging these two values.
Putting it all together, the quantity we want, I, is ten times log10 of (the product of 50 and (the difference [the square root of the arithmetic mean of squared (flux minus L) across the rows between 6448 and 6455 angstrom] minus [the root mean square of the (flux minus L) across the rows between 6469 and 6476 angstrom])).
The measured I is 3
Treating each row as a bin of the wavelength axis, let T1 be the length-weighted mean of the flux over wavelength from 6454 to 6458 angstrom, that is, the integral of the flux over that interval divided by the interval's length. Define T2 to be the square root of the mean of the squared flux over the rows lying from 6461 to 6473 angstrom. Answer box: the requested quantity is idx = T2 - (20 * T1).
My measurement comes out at -138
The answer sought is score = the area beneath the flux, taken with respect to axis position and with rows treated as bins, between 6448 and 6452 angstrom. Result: 30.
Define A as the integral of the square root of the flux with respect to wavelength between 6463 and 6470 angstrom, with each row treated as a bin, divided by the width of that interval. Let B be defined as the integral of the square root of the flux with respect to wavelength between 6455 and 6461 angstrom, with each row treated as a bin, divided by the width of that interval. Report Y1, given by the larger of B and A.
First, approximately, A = 2.69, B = 2.711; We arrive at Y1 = 2.71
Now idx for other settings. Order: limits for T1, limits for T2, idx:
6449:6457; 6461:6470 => -138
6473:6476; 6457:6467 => -142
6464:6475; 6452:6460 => -141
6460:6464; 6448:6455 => -137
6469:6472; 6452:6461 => -146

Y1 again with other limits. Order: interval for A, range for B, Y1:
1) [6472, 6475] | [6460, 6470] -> 2.74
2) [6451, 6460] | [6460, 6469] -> 2.69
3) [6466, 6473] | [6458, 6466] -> 2.74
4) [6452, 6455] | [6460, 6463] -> 2.70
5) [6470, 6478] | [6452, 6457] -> 2.75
